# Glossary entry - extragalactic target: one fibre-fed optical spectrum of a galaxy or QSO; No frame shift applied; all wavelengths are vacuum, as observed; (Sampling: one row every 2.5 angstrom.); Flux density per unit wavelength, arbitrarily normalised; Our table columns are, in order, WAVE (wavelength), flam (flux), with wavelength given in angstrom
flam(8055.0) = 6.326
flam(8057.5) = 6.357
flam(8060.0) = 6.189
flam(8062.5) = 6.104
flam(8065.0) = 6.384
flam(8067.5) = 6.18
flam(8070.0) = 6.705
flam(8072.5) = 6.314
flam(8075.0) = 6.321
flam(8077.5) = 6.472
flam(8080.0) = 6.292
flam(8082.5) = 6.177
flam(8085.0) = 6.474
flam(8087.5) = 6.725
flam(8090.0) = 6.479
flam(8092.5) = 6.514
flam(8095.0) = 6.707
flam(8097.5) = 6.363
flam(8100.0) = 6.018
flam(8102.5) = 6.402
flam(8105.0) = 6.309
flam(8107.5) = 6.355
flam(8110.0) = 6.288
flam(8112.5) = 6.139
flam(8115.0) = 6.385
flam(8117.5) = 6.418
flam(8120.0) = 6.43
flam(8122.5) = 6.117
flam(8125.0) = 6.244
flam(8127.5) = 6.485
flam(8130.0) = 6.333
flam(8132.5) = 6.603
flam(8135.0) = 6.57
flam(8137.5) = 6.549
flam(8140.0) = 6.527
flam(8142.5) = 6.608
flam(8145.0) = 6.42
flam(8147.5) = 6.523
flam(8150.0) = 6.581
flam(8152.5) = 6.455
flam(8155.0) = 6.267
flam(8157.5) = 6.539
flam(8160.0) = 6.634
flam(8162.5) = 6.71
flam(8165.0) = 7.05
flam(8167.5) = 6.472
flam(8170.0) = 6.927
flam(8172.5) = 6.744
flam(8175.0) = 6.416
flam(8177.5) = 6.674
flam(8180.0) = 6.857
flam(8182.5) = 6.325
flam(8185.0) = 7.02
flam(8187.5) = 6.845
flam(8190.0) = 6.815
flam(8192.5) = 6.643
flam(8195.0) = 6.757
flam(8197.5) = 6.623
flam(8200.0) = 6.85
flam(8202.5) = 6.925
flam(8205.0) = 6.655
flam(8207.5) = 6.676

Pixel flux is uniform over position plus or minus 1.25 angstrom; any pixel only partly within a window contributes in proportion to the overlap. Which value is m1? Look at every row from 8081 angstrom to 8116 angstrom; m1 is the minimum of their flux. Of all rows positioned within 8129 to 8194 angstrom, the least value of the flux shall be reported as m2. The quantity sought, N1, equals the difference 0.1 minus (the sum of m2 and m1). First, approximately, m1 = 6.018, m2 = 6.267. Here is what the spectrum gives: -12.2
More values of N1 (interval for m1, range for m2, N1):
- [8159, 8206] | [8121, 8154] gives -12.3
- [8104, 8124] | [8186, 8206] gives -12.6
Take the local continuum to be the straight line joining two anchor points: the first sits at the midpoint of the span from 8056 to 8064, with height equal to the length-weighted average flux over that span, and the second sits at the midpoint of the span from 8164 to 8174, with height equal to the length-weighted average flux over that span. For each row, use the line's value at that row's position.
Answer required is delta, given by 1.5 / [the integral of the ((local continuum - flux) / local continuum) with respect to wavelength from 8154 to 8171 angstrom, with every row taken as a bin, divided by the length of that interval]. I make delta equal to 111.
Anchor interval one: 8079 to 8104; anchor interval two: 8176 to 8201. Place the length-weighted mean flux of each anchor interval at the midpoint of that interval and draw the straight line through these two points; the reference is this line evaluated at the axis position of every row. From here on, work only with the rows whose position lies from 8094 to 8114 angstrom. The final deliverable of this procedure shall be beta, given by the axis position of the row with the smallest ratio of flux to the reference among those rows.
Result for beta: 8100.0 angstrom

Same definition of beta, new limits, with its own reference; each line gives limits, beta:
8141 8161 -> 8155.0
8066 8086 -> 8082.5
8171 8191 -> 8182.5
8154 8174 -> 8155.0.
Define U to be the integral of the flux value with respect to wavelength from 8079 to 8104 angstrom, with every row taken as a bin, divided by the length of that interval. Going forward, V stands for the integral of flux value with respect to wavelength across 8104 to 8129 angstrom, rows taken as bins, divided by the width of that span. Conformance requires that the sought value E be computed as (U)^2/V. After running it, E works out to 6.51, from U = 6.42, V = 6.32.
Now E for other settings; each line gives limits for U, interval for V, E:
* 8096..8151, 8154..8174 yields 6.13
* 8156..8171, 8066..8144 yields 7.03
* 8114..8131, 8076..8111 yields 6.29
